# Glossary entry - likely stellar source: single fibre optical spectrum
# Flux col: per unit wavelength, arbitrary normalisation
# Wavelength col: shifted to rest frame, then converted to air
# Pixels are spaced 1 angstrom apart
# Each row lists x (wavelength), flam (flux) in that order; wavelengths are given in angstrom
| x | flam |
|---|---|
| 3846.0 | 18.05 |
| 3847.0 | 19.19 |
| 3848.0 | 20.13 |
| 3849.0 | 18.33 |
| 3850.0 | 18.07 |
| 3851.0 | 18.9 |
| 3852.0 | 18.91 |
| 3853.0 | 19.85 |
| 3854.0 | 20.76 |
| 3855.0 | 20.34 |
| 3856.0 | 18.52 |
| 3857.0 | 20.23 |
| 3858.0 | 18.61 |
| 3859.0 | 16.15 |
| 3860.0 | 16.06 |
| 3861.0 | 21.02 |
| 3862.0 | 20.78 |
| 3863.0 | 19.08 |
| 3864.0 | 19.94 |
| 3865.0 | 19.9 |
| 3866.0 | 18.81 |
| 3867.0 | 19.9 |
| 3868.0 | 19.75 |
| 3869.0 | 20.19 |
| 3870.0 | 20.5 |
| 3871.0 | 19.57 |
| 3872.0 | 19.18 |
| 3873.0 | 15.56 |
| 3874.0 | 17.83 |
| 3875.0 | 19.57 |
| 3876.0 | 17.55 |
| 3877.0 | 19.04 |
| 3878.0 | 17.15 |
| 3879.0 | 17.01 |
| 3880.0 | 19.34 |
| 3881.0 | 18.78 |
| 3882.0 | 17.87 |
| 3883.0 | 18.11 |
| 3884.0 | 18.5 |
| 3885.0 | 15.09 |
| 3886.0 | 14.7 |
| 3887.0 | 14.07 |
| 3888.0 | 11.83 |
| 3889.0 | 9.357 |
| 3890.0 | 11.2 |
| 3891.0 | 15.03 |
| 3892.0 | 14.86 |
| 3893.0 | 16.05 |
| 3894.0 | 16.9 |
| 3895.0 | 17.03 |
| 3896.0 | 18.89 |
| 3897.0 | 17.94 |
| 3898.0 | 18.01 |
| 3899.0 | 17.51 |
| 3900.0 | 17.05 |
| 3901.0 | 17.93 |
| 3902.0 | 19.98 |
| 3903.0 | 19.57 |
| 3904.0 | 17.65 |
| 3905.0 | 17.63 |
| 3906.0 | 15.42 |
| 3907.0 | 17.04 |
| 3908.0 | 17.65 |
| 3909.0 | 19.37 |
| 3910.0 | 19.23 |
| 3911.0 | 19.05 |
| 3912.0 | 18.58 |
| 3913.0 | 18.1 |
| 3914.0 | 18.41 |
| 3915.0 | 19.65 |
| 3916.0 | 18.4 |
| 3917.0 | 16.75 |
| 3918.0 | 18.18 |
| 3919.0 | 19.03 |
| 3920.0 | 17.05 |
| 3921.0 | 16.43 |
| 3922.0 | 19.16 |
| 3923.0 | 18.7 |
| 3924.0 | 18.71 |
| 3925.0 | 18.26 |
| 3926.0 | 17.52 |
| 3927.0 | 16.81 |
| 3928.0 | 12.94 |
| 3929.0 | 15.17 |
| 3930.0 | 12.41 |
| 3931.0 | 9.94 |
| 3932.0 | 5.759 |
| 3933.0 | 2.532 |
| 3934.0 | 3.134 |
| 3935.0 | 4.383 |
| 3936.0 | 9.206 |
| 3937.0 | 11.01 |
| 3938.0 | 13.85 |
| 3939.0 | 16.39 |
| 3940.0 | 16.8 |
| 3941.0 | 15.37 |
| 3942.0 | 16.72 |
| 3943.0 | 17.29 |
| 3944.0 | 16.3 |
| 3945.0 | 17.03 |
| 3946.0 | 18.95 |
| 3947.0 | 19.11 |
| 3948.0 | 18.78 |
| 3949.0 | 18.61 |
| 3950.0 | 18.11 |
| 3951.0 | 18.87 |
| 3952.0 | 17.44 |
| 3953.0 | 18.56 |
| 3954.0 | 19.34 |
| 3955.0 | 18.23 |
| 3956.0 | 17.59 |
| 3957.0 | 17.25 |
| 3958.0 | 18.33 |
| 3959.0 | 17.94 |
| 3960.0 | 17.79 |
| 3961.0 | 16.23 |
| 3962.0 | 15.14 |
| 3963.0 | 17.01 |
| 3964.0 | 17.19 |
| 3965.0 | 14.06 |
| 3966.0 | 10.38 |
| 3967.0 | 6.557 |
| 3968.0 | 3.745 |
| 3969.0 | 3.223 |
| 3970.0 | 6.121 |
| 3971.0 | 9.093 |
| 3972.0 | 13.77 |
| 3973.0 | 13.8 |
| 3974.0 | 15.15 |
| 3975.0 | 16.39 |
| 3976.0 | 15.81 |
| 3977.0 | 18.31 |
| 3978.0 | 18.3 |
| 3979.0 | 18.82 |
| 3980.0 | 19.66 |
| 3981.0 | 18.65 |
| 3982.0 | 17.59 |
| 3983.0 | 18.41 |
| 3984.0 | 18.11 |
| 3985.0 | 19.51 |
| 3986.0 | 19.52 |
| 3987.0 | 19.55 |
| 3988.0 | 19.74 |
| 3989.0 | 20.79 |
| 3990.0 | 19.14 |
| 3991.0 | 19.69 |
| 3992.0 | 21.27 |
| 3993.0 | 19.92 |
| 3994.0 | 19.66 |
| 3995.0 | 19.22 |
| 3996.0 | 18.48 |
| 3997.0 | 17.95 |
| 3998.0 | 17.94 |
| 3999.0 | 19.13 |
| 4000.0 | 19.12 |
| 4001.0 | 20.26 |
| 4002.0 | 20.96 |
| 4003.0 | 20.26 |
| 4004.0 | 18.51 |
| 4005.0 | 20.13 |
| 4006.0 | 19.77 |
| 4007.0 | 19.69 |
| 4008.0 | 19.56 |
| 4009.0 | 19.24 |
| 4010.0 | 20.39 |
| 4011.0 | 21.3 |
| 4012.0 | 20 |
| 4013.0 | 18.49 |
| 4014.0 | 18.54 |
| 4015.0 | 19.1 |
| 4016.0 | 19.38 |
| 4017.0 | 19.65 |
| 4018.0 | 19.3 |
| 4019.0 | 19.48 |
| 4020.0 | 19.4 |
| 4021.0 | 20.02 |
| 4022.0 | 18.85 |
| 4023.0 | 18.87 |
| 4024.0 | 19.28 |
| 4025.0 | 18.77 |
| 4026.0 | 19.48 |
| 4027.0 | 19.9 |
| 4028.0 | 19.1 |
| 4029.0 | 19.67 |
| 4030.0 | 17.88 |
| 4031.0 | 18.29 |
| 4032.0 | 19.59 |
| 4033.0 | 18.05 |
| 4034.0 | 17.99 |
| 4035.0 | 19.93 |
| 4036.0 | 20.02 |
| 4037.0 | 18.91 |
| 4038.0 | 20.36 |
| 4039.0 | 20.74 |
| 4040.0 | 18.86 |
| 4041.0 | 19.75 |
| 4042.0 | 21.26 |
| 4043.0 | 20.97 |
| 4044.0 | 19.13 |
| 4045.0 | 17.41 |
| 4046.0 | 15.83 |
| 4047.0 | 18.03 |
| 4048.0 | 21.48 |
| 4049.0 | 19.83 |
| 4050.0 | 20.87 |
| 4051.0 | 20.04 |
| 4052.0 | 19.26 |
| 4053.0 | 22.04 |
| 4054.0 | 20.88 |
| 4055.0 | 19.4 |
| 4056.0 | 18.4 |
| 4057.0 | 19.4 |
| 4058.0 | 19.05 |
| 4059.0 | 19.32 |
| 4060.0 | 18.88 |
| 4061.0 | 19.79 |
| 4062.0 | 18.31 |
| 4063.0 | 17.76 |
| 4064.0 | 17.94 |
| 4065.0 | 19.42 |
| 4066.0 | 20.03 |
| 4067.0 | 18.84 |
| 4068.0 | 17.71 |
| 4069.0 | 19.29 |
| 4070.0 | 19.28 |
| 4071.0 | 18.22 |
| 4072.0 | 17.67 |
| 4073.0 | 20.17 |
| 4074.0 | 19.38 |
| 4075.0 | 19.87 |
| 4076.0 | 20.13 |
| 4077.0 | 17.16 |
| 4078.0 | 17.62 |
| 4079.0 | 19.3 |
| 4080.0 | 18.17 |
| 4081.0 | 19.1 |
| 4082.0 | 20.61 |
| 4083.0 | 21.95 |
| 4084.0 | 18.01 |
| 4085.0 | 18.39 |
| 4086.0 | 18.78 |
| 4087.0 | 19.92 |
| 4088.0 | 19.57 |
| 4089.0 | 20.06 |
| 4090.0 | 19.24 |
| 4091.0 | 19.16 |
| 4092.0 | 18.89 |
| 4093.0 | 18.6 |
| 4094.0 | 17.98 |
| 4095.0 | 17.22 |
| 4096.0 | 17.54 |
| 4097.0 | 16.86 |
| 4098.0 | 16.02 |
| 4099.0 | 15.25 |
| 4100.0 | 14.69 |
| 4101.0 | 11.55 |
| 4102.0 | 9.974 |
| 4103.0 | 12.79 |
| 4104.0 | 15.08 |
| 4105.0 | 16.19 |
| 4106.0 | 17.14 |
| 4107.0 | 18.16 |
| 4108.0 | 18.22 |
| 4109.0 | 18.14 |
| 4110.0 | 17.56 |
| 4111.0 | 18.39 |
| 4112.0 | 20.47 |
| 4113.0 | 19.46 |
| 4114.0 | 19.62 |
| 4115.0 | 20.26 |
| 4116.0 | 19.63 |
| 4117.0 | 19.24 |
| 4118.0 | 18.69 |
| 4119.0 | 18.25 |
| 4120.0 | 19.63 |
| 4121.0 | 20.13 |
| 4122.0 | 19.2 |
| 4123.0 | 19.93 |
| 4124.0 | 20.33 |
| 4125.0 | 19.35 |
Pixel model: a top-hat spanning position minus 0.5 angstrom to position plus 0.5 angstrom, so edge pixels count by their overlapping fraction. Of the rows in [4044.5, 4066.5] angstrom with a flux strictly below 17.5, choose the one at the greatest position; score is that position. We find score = 4046.0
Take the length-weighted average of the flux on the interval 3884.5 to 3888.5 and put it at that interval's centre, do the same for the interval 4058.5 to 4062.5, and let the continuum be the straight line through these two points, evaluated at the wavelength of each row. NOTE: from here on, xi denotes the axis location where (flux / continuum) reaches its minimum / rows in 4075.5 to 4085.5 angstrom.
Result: 4077.0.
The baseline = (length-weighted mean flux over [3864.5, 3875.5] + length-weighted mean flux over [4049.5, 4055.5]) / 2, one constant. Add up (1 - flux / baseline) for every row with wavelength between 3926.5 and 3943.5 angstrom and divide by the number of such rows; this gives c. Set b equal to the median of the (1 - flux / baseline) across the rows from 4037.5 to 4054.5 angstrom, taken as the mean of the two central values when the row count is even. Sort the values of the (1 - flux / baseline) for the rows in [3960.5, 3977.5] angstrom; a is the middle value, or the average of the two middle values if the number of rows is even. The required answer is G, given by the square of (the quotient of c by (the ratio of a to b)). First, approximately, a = 0.29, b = -0.01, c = 0.41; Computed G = 0.0003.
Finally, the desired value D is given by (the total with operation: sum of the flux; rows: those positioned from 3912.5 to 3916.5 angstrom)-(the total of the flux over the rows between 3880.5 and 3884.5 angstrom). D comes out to 1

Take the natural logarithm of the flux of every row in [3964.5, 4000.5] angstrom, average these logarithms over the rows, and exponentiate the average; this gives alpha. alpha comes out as 15.1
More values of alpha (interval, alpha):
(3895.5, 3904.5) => 18.3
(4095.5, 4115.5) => 16.4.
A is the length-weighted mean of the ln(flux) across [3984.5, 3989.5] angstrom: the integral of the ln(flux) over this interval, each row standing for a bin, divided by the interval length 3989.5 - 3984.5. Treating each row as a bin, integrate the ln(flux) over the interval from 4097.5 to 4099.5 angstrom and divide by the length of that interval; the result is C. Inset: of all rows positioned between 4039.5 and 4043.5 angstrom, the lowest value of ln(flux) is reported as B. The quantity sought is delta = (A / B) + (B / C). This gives 2.085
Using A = 2.99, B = 2.94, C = 2.75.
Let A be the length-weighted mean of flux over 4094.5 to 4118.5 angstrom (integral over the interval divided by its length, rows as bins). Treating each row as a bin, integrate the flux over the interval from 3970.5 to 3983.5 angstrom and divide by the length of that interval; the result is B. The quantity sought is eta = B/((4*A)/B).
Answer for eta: 4.0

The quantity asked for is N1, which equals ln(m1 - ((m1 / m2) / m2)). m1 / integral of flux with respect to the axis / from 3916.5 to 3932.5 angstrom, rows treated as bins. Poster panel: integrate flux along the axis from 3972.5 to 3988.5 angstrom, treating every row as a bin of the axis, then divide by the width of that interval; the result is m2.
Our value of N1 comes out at 5.53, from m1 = 253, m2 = 18.0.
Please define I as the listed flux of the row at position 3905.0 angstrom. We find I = 17.63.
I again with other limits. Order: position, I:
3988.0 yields 19.74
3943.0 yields 17.29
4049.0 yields 19.83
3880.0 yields 19.34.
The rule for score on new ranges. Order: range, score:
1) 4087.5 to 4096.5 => 4095.0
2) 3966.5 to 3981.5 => 3976.0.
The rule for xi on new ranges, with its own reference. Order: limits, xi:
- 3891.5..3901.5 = 3892.0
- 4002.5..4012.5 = 4004.0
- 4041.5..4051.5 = 4046.0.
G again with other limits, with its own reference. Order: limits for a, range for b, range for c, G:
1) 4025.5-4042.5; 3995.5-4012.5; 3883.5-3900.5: 0.0113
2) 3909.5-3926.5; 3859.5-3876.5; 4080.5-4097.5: 0.0000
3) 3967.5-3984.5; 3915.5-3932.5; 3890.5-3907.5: 0.0101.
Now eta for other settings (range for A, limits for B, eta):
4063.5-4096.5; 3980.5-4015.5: 5.0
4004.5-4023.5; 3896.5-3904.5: 4.2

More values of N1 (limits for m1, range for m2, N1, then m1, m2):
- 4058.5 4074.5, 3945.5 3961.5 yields 5.71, 302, 18.2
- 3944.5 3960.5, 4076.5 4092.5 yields 5.67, 292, 19.1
